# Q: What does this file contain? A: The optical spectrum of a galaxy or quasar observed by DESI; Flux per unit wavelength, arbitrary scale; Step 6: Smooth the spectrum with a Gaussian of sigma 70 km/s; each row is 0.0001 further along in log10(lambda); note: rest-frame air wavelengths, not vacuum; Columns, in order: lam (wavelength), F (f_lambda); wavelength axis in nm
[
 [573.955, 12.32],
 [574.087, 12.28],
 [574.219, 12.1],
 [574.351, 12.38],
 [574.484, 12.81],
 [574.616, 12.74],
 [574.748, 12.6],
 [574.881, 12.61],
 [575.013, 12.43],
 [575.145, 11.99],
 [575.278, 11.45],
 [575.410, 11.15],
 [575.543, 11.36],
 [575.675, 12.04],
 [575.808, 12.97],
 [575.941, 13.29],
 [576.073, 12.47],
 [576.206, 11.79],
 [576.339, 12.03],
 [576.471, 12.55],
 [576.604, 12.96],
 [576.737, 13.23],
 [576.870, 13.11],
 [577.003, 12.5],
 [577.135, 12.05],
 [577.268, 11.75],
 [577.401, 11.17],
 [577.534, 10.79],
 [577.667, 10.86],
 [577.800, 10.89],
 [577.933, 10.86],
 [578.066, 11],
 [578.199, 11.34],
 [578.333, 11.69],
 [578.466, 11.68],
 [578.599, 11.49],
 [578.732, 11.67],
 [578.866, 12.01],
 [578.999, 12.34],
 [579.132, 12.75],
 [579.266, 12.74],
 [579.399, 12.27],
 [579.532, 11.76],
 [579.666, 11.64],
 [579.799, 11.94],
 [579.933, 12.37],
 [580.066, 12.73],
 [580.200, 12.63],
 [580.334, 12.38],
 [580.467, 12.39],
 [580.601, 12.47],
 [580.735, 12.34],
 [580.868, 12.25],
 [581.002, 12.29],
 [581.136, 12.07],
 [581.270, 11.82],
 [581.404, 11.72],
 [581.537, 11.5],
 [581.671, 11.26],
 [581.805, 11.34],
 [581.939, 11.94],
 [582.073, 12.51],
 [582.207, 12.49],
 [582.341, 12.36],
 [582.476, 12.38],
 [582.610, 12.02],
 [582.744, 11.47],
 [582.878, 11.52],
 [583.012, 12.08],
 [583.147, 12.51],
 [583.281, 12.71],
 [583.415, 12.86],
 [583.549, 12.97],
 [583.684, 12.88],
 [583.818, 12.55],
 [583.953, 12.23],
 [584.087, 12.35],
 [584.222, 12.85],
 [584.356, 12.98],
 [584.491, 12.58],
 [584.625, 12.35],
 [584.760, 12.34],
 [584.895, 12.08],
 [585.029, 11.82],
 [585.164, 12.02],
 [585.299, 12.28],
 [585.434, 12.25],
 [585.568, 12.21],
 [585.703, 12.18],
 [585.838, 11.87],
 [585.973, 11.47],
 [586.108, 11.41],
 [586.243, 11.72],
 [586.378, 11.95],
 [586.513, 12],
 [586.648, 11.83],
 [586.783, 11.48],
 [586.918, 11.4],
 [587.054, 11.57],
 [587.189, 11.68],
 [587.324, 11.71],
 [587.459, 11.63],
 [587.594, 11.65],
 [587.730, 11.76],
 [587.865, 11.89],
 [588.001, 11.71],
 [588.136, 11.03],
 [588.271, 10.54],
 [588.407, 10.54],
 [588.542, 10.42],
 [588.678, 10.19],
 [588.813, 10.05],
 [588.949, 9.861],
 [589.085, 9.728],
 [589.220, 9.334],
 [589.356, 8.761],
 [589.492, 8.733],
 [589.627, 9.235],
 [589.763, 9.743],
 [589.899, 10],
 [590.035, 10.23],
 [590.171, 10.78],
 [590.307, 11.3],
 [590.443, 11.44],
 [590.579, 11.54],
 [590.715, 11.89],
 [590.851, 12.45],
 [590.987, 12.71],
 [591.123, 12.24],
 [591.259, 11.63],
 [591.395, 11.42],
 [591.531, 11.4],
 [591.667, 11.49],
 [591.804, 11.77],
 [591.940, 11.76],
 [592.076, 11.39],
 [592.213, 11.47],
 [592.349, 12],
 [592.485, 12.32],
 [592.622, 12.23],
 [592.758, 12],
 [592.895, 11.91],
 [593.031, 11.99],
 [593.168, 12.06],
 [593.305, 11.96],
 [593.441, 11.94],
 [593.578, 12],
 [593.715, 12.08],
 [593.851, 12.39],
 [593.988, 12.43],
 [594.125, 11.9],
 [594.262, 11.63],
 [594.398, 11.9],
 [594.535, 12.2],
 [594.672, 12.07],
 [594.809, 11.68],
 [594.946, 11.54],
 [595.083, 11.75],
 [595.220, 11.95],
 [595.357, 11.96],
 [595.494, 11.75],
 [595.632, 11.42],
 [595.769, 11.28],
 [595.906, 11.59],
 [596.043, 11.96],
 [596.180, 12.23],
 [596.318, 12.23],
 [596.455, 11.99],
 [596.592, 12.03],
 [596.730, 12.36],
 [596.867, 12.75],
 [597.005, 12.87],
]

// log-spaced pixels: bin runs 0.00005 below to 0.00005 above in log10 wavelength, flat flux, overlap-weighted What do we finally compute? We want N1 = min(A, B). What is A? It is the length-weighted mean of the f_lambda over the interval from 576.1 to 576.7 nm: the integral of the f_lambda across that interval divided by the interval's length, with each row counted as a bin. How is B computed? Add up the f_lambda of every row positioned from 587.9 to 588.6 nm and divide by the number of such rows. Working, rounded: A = 12.4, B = 10.8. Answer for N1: 10.8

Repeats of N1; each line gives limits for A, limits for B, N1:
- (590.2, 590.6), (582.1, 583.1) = 11.3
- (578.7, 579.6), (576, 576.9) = 12.2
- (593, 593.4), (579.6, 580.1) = 12.0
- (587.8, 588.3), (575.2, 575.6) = 11.3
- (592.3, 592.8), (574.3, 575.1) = 12.2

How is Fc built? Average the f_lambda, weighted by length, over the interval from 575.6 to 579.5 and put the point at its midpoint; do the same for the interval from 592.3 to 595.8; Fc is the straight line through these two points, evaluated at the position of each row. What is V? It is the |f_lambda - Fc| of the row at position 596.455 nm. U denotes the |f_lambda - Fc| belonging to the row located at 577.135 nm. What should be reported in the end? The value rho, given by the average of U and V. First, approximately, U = 0.04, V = 0.1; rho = 0.0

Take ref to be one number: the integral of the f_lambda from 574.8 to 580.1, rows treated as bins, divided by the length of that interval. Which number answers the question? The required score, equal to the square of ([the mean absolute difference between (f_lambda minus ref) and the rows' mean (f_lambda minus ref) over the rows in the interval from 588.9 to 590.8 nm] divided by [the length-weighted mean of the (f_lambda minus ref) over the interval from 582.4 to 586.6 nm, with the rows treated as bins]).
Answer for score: 14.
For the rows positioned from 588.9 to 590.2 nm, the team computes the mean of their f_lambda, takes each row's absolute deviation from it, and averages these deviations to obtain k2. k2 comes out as 0.50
